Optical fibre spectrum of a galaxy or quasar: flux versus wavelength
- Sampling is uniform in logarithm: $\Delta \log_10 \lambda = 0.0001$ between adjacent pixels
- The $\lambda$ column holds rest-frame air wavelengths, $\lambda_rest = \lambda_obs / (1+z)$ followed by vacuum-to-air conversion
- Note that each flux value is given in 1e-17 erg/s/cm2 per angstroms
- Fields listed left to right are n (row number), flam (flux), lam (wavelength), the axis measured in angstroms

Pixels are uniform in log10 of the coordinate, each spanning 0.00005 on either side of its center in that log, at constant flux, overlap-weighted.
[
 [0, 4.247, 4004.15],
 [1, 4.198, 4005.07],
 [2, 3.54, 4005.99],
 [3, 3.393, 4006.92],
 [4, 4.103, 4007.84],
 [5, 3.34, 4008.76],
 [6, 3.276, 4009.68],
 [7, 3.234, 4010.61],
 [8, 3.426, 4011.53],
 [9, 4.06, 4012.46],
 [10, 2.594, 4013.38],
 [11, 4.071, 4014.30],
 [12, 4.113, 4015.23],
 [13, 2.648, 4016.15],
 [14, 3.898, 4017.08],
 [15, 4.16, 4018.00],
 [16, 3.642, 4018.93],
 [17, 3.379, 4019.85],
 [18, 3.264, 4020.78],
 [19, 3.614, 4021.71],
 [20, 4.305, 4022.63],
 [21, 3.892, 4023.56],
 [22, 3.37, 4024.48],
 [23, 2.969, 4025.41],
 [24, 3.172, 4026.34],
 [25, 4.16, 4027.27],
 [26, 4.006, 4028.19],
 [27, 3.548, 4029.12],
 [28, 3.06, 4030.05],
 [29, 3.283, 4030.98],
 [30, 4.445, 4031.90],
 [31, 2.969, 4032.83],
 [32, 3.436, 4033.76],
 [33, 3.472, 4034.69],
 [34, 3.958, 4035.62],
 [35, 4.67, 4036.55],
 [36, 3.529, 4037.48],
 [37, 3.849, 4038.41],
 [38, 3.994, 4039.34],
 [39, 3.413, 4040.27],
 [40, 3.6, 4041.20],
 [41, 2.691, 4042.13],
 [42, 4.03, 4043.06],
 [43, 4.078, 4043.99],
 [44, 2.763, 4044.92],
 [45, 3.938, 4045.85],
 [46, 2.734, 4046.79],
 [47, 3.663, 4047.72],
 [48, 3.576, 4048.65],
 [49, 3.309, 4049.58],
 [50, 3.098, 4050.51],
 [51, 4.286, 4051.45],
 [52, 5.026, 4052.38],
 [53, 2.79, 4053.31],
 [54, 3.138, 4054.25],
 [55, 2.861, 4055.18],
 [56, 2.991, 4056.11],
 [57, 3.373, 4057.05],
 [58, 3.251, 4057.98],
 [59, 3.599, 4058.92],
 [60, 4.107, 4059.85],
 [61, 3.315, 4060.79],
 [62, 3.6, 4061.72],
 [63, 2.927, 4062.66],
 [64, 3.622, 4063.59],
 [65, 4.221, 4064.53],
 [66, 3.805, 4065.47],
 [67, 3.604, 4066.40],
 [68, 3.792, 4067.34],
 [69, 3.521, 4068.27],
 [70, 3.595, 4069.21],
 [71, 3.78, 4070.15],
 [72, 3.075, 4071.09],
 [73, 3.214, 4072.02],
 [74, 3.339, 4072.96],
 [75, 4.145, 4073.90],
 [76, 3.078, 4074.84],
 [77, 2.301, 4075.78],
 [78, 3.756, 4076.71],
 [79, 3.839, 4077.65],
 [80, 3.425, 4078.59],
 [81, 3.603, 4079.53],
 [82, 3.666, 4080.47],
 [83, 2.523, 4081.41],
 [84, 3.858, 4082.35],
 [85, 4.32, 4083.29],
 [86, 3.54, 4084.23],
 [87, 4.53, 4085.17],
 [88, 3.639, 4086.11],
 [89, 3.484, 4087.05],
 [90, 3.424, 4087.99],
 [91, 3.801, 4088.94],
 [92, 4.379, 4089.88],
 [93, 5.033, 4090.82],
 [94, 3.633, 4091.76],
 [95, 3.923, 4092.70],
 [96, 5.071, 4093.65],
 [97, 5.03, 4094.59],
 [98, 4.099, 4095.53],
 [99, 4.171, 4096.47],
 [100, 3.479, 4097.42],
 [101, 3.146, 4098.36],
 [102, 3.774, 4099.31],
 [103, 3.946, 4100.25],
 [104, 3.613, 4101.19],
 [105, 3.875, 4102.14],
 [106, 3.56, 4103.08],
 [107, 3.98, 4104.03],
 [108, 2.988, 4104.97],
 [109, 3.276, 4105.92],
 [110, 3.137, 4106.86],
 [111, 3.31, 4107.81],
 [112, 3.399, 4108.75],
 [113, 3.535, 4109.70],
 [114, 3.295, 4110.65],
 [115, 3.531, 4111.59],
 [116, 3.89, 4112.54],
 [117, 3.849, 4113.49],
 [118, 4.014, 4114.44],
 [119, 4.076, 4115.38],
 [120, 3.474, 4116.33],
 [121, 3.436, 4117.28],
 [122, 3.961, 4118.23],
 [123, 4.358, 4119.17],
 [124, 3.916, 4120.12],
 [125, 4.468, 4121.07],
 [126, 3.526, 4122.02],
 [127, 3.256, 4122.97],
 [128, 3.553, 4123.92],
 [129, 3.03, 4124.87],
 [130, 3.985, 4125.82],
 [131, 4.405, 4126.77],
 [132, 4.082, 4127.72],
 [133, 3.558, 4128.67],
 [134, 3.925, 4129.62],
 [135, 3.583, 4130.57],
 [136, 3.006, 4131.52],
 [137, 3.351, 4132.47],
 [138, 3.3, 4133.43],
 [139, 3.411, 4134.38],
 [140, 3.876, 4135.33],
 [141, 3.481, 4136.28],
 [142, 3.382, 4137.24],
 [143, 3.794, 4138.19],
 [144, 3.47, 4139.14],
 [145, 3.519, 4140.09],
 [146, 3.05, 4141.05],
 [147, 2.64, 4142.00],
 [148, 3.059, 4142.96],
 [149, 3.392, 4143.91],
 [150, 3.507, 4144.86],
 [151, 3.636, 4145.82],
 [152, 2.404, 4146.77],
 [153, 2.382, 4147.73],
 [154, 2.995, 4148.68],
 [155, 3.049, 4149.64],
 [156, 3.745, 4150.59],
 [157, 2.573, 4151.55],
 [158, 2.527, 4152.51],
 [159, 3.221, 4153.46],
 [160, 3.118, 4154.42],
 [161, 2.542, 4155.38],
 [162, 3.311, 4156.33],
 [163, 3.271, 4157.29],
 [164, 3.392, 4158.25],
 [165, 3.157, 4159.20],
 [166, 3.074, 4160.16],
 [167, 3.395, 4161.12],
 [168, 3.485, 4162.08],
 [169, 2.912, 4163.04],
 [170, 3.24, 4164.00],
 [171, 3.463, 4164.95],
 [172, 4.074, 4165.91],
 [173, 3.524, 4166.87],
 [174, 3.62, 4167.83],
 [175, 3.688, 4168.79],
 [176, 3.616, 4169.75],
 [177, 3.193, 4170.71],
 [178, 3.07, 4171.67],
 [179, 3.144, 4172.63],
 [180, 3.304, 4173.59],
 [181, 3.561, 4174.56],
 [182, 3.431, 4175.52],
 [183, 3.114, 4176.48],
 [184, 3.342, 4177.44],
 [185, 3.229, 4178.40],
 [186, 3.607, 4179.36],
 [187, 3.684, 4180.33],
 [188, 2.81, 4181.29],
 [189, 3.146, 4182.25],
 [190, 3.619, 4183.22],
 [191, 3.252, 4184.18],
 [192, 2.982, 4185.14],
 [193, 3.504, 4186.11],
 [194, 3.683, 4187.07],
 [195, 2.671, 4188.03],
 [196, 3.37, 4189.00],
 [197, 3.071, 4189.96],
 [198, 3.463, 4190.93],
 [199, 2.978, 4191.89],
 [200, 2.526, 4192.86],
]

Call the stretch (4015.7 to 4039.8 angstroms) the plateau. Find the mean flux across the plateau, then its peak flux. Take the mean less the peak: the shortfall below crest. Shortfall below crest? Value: -1.03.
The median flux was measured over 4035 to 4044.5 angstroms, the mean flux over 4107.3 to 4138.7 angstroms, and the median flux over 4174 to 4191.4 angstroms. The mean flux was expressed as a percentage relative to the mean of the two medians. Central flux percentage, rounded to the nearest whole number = 101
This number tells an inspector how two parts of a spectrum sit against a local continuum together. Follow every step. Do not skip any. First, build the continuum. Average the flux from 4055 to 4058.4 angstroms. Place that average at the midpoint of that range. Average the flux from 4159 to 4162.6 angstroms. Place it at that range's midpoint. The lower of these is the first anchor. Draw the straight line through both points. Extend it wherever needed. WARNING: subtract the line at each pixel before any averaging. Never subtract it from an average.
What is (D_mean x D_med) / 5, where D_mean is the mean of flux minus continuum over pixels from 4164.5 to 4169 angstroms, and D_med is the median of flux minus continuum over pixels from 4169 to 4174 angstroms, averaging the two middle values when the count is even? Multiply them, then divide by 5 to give -0.01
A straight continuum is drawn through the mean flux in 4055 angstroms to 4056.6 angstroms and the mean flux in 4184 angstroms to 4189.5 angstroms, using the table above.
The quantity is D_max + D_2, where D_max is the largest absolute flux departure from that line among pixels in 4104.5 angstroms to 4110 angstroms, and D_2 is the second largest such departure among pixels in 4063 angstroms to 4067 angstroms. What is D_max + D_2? 1.3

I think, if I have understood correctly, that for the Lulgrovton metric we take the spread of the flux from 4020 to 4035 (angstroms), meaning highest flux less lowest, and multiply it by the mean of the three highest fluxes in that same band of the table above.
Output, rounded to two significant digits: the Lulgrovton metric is 6.4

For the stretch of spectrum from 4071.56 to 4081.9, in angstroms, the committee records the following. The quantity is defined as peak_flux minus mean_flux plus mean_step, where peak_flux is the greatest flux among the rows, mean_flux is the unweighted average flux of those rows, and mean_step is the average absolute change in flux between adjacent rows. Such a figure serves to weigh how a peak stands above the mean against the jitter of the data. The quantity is 1.40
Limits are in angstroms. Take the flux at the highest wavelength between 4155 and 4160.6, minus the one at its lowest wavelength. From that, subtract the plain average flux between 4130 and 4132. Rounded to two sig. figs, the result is -2.8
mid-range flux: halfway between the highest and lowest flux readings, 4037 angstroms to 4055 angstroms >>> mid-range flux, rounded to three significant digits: 3.86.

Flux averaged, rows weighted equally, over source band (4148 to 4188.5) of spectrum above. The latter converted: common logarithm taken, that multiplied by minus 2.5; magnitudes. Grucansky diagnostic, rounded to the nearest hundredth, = -1.29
